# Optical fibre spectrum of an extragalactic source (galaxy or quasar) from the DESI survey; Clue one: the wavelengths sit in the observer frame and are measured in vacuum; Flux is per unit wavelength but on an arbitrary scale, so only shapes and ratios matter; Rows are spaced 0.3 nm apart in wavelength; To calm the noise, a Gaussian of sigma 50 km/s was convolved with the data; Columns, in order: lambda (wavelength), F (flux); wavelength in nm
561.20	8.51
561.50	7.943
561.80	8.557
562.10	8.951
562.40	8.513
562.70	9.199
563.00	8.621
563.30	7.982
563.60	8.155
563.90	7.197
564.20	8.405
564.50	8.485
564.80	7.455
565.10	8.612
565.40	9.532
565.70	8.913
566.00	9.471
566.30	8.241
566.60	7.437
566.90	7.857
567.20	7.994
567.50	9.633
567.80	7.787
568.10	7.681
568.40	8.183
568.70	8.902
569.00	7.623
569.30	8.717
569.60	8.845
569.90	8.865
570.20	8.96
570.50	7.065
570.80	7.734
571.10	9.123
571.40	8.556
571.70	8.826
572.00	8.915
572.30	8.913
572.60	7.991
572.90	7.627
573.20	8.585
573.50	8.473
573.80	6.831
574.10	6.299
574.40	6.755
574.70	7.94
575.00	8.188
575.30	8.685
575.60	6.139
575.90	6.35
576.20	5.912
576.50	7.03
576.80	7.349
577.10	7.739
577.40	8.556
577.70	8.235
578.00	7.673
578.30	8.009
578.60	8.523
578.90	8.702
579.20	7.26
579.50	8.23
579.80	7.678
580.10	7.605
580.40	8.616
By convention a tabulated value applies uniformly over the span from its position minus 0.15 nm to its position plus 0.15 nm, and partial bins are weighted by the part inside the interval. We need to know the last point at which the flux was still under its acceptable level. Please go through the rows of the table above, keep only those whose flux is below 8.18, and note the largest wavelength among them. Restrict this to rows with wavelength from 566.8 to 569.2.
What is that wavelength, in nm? 569.00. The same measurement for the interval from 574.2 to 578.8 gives 578.30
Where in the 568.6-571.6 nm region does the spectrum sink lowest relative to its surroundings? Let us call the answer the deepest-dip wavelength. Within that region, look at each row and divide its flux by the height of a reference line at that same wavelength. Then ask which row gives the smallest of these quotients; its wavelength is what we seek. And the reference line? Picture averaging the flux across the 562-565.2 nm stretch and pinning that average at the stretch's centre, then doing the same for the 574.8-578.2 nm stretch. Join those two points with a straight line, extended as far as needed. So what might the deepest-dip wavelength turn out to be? 570.50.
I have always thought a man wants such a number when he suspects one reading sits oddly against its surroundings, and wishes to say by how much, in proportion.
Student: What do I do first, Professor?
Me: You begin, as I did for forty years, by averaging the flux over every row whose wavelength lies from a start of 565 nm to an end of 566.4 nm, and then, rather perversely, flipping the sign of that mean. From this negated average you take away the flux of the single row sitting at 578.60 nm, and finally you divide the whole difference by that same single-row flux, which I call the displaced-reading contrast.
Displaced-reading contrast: -2.05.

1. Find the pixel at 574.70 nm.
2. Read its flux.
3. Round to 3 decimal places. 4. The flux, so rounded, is 7.940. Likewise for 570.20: 8.960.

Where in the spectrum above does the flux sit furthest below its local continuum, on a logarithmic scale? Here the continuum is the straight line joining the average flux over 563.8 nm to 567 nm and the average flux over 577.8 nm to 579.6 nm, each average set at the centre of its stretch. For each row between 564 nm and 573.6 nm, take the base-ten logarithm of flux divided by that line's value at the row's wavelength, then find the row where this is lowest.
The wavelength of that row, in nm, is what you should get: 570.50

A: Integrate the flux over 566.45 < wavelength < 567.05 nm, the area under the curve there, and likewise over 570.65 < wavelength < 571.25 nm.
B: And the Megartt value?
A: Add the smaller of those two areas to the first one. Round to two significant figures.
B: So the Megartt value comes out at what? 9.2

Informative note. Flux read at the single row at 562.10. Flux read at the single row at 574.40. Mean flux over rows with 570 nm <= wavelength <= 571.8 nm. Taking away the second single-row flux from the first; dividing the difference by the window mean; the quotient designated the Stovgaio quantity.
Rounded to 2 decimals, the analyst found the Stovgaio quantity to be 0.26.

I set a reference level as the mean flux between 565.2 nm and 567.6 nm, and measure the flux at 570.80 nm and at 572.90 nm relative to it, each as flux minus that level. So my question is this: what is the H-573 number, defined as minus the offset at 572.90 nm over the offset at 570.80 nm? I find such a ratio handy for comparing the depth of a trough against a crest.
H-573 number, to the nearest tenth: -1.1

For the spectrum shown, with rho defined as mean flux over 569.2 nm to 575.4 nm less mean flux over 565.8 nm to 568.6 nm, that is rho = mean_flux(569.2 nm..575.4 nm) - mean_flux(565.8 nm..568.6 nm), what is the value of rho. -0.1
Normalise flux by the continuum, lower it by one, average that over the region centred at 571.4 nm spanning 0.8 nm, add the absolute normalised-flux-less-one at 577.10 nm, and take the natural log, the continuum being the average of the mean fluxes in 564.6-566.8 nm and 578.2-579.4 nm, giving -2.0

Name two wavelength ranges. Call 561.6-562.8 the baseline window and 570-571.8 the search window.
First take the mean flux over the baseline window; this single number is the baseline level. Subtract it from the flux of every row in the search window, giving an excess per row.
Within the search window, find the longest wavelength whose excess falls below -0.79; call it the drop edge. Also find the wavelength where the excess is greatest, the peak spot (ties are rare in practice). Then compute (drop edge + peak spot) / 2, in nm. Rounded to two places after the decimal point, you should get 570.95 nm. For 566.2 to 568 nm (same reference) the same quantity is 567.65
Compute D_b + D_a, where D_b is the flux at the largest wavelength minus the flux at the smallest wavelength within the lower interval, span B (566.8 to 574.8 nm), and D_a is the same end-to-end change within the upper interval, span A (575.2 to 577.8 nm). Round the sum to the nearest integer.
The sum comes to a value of 0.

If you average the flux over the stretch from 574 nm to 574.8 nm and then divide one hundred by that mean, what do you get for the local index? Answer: 14.3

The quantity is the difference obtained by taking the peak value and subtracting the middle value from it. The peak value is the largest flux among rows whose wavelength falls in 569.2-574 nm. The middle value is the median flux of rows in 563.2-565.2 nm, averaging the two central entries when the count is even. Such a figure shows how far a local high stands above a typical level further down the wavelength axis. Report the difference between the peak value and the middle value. 1.0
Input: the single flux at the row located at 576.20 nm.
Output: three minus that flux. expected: -2.91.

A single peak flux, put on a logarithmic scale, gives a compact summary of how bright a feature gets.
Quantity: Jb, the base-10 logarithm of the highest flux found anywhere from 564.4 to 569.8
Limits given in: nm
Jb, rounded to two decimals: 0.98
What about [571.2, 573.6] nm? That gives 0.95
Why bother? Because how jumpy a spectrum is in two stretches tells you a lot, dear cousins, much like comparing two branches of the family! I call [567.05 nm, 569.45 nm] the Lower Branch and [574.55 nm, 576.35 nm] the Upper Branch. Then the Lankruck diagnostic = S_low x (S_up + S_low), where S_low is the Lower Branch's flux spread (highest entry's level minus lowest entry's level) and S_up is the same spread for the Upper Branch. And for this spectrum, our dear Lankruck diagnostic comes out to 10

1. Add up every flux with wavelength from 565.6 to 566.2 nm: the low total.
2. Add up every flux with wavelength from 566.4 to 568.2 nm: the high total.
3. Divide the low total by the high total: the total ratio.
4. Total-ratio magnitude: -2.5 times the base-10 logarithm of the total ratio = 1.1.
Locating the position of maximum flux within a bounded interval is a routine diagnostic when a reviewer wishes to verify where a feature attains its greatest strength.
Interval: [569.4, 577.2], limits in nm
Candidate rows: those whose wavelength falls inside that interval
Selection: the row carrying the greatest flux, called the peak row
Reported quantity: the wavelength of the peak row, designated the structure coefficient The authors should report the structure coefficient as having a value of 571.10 nm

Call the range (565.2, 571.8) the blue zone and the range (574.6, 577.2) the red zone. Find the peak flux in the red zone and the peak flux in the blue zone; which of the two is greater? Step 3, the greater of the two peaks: 9.63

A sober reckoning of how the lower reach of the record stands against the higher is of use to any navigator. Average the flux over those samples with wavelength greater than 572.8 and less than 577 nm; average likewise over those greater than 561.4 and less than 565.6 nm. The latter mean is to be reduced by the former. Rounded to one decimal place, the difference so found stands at 1.1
